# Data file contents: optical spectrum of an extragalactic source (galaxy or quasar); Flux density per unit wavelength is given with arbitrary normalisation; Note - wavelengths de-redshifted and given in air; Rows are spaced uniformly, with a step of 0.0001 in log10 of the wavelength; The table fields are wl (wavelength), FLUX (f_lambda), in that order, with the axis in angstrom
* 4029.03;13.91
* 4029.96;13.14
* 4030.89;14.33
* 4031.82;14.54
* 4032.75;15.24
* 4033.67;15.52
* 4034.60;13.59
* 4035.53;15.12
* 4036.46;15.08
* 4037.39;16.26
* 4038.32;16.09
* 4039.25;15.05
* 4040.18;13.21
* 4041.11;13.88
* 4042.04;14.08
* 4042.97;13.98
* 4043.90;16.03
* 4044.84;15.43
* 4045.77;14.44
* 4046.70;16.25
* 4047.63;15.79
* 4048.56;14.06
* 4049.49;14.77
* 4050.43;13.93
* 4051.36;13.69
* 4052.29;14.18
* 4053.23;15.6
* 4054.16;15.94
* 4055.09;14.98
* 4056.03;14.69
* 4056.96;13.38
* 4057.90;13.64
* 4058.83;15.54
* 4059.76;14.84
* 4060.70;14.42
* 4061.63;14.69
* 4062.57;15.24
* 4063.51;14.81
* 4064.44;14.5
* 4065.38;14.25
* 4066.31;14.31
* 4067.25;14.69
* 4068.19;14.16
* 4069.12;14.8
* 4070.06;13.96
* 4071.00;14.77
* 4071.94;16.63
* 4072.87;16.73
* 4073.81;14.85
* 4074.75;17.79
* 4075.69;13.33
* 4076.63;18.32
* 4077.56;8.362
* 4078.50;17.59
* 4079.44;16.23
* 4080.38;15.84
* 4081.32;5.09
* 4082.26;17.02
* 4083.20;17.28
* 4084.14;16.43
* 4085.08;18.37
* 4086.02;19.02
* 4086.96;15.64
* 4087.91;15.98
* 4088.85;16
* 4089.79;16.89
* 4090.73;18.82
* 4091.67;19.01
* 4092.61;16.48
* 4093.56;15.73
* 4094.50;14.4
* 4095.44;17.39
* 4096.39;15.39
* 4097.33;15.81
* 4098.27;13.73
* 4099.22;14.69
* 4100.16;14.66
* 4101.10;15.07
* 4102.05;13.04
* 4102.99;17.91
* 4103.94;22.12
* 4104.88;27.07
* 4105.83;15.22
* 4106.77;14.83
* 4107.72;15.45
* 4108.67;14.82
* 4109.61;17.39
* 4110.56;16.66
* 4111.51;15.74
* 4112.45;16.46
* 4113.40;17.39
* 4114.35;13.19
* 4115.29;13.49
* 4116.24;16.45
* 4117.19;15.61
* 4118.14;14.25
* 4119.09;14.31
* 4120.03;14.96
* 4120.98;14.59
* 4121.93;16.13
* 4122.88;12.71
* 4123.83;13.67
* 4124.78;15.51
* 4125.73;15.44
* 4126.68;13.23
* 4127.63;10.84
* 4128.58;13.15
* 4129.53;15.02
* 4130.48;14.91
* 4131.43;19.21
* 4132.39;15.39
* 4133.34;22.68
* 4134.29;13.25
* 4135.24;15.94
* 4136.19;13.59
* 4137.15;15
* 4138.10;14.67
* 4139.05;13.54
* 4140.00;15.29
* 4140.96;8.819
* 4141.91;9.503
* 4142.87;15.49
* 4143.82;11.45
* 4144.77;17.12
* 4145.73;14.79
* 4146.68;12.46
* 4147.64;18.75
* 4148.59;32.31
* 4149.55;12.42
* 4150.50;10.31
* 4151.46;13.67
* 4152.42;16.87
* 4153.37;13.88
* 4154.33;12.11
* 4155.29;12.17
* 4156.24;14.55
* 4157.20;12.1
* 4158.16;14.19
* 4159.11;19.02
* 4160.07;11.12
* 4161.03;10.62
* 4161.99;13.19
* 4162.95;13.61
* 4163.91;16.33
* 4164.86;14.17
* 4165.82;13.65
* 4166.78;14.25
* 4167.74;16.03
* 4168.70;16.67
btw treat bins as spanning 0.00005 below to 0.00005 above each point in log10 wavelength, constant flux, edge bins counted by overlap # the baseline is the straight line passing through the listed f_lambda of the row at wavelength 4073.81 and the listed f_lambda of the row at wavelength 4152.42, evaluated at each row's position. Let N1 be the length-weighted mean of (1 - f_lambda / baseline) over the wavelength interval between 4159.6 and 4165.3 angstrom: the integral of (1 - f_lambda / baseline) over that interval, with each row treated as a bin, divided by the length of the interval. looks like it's 0.23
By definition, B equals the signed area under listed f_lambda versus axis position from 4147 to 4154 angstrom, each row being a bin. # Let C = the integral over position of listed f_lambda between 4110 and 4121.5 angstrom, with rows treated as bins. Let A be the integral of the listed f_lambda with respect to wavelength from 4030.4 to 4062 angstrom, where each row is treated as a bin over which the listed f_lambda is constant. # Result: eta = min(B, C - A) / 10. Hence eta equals -29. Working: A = 467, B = 117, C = 176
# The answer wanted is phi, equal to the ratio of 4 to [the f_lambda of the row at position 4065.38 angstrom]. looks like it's 0.2807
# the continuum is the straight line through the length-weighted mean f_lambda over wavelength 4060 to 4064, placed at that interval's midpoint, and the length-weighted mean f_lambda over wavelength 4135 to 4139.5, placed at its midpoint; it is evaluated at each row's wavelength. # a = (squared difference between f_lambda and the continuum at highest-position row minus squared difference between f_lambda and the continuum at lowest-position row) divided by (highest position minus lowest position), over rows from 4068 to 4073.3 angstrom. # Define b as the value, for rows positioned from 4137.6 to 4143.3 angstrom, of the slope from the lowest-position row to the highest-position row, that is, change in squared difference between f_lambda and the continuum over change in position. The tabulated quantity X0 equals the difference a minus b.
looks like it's 1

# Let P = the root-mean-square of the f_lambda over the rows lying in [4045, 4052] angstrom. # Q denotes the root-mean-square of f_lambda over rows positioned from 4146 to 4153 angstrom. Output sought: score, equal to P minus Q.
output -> -3.3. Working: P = 14.7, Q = 18.1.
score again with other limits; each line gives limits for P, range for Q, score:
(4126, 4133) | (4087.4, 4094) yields -2.3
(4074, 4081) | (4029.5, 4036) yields 1.2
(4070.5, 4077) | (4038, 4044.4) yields 1.5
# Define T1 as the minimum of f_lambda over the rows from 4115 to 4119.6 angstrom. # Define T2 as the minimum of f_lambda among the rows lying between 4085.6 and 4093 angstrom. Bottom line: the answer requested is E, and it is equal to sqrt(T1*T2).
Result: 14.5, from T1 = 13.49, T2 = 15.64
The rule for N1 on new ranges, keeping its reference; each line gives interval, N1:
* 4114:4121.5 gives 0.08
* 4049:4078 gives -0.01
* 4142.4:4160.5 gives 0.11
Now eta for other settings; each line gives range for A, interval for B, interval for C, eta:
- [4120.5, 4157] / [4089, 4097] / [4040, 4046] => -45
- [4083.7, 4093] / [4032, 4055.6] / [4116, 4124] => -4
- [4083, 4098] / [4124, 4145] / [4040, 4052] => -8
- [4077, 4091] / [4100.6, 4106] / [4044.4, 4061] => 3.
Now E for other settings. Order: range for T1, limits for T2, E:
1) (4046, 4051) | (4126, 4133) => 12.3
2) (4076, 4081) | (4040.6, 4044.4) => 10.8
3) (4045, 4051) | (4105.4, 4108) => 14.4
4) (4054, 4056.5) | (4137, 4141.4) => 11.4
